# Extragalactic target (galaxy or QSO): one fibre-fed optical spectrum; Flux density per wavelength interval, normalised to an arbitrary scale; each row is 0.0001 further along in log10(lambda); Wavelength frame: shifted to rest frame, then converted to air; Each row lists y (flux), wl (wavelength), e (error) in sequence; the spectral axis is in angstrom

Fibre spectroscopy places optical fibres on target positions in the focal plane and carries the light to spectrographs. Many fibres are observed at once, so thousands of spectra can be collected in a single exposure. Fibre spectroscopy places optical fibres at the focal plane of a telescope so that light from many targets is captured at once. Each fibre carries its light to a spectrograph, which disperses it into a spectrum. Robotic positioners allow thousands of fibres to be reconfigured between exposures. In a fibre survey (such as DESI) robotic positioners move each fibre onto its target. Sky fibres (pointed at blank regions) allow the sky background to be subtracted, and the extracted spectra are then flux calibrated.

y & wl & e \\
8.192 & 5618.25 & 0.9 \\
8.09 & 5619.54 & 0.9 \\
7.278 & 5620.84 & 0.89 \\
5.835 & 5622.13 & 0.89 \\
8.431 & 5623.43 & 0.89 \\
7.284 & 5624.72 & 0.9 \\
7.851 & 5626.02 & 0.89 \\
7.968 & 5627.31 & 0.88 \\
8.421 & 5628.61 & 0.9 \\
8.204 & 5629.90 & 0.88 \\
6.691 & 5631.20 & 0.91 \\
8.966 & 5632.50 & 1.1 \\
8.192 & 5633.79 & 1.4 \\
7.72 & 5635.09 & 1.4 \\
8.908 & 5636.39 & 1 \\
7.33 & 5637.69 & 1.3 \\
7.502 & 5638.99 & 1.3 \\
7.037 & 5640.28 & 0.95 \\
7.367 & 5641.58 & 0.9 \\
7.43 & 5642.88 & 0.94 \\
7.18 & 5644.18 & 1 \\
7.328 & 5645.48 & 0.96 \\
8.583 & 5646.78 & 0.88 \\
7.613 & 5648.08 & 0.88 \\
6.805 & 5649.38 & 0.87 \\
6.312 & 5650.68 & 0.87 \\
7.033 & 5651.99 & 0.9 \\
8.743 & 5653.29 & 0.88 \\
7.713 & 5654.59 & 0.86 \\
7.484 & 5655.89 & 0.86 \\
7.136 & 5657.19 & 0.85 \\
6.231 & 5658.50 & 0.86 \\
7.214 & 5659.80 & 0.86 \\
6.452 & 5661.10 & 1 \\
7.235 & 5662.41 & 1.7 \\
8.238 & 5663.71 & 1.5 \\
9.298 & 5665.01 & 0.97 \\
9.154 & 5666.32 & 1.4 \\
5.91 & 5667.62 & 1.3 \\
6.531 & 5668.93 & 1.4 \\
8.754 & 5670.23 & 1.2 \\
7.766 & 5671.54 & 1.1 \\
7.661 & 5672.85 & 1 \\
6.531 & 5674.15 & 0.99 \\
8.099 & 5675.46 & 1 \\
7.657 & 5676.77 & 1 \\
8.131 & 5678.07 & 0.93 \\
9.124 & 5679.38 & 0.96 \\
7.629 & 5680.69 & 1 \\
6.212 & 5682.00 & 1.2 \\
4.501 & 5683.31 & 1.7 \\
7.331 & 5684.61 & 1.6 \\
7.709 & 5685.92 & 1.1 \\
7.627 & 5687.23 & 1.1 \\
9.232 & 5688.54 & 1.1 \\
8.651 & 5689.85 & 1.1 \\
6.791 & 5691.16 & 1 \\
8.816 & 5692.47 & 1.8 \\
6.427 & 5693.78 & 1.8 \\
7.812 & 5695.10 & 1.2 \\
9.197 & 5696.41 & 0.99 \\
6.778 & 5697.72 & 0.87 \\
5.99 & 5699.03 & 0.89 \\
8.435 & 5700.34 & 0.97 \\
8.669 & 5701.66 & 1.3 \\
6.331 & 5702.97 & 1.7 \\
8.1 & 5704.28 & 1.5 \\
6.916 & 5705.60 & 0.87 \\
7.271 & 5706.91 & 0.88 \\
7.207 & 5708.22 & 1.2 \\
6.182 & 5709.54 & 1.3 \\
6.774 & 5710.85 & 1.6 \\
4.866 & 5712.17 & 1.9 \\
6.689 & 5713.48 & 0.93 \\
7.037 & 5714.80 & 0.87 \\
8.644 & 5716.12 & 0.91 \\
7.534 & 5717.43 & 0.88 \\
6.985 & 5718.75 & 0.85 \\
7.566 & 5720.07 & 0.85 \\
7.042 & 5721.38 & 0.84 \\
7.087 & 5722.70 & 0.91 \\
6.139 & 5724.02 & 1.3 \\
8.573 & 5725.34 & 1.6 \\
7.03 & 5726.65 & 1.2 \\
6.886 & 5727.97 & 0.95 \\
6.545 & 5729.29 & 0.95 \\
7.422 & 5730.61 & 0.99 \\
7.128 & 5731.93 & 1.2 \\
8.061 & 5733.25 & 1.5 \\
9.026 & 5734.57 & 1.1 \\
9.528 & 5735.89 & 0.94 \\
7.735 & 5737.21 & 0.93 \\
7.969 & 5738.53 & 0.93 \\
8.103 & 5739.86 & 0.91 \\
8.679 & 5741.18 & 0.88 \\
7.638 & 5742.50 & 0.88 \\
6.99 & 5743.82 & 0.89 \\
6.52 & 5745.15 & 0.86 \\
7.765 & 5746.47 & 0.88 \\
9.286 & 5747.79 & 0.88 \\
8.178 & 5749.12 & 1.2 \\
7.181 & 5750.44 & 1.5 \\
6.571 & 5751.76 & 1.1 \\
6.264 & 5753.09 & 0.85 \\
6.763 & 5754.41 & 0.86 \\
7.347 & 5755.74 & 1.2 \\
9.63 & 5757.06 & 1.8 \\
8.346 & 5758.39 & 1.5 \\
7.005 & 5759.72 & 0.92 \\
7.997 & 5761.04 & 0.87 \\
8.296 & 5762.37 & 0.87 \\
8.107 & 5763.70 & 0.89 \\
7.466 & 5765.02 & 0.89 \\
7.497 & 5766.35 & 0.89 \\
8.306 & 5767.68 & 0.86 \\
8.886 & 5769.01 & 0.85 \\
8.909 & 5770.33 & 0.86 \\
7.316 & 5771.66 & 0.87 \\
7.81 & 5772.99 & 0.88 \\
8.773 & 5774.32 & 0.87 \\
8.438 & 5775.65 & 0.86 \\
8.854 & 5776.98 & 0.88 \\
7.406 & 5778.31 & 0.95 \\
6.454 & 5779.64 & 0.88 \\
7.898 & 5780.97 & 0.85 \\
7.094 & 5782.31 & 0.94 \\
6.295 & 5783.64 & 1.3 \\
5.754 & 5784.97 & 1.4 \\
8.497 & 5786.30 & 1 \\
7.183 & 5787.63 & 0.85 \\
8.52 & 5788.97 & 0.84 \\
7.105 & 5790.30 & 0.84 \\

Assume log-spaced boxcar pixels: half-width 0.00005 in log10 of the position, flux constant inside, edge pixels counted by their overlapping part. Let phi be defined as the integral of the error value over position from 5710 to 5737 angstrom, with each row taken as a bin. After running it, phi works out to 30.0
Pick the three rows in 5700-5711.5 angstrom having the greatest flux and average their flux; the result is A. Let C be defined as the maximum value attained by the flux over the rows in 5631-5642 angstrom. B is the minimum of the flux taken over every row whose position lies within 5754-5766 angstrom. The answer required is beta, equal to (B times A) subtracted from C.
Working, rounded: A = 8.40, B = 6.763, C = 8.966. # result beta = -48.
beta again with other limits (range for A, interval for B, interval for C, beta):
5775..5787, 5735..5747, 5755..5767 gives -46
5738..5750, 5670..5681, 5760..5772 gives -48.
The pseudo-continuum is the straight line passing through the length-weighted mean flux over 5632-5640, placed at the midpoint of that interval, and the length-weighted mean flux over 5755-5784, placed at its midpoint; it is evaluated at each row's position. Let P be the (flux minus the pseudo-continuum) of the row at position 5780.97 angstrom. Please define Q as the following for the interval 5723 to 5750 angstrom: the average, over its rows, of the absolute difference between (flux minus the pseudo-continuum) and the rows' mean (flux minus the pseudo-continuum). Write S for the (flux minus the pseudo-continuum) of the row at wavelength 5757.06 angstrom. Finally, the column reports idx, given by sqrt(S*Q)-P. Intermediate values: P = 0.0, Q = 0.76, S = 1.7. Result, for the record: 1.2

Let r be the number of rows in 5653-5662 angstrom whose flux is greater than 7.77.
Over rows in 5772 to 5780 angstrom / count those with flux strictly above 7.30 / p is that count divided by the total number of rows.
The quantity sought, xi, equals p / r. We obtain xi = 0.833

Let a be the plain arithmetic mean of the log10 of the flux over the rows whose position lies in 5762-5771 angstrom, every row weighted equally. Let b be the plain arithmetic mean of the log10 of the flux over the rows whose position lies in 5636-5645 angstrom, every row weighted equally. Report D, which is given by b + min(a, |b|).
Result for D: 1.75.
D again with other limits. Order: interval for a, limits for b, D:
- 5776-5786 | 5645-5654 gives 1.72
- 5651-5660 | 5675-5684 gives 1.71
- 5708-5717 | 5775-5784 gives 1.70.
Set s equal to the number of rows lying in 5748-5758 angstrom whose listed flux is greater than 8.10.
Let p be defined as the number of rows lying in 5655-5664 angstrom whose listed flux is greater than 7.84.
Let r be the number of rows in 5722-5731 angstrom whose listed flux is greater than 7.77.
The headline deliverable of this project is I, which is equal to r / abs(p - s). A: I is 1.0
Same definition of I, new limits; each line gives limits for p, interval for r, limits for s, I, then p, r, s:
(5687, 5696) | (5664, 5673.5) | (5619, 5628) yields 1.5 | 3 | 3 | 1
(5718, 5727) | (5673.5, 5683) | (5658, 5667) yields 1.5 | 1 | 3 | 3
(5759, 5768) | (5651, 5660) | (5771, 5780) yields 1.0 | 4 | 1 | 3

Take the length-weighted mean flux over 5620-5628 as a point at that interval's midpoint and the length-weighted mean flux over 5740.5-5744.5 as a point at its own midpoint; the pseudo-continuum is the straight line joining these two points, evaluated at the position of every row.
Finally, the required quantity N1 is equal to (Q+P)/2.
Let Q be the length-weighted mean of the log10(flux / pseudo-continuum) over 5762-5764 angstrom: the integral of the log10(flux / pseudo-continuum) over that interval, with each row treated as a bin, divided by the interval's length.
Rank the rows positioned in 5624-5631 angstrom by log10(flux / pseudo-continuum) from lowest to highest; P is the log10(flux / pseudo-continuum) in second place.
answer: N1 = 0.021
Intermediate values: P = 0.02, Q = 0.02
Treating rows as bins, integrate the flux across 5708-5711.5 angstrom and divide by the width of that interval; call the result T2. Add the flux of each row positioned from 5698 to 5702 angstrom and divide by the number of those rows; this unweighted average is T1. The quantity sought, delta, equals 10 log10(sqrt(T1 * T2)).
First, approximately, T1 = 7.7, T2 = 6.7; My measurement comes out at 8.55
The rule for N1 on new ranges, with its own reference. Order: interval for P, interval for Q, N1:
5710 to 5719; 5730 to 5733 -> -0.041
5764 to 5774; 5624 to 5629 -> 0.001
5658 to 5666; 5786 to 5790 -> -0.033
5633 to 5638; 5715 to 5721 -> 0.003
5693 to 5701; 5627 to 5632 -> -0.028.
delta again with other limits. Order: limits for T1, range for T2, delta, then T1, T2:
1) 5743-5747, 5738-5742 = 8.83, 7.1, 8.2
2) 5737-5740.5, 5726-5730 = 8.67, 7.9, 6.8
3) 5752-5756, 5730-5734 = 8.56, 6.8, 7.6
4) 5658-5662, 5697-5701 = 8.37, 6.6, 7.1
